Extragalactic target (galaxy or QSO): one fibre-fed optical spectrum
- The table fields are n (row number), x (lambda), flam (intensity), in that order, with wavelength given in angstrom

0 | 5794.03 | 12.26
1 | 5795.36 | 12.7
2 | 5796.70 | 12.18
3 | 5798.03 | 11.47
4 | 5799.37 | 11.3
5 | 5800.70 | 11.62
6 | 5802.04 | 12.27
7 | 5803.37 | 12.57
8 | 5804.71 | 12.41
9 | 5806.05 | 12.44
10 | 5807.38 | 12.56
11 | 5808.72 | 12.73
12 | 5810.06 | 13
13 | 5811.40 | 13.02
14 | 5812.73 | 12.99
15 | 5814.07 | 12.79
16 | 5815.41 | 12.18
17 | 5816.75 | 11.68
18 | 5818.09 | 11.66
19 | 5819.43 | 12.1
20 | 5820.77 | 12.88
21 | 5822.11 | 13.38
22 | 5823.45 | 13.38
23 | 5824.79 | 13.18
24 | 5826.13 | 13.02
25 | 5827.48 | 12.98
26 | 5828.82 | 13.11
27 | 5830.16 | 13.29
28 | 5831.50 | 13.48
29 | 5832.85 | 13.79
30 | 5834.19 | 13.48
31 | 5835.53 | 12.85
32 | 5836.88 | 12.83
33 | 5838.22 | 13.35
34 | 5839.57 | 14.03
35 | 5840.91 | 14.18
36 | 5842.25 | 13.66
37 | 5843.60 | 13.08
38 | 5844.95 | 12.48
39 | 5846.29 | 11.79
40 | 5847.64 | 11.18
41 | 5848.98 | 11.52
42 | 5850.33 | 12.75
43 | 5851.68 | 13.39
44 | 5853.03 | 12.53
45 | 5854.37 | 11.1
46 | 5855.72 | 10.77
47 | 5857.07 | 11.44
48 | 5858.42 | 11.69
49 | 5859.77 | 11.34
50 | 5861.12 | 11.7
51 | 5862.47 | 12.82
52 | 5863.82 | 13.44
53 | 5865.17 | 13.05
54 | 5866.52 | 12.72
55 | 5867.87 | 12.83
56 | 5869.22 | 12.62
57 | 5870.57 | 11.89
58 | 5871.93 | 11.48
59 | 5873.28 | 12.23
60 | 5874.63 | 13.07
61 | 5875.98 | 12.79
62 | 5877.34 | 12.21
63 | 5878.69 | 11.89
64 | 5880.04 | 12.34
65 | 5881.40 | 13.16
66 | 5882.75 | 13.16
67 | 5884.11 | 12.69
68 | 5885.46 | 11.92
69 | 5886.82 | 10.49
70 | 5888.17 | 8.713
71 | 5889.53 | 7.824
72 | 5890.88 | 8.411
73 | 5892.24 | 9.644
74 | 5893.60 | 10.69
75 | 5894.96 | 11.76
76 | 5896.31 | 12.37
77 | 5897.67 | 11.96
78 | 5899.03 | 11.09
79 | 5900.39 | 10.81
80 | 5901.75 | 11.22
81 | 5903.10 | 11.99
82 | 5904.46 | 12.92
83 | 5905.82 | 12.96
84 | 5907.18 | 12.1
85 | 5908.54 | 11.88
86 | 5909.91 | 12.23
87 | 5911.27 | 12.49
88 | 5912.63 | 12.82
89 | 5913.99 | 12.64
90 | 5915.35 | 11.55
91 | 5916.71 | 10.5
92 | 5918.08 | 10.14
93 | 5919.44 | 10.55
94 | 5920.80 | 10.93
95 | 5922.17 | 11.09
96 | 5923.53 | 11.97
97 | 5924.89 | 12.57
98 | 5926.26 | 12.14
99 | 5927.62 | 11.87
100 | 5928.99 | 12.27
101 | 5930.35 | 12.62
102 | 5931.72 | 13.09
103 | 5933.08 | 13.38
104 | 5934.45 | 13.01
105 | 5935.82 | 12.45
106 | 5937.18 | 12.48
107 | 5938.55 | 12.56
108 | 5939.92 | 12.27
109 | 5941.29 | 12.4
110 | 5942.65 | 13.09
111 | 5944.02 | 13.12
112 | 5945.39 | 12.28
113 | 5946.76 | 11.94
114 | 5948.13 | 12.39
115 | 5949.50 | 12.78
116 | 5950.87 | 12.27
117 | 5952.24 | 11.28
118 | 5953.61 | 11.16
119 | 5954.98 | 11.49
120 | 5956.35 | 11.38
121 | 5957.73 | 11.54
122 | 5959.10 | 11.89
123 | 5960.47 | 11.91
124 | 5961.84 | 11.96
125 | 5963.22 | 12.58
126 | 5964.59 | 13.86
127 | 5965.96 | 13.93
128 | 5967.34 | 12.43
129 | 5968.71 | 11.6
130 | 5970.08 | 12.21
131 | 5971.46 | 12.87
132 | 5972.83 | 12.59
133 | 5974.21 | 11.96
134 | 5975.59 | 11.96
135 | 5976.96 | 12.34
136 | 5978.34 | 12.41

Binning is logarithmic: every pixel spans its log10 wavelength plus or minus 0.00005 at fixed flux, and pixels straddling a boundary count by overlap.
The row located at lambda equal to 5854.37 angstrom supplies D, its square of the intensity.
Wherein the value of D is 123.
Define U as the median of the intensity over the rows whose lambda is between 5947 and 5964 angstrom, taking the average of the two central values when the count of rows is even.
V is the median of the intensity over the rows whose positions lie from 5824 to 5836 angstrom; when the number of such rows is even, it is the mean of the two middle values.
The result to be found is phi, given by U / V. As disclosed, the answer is 0.90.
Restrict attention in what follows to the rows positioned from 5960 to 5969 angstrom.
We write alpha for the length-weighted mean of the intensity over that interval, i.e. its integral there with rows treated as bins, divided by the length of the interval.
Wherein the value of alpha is 12.7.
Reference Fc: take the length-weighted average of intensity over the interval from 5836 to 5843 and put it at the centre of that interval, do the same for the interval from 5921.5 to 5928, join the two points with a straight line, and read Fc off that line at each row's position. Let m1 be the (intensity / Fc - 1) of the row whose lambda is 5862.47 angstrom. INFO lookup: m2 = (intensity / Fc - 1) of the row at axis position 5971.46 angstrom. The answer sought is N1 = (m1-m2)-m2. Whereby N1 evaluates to -0.35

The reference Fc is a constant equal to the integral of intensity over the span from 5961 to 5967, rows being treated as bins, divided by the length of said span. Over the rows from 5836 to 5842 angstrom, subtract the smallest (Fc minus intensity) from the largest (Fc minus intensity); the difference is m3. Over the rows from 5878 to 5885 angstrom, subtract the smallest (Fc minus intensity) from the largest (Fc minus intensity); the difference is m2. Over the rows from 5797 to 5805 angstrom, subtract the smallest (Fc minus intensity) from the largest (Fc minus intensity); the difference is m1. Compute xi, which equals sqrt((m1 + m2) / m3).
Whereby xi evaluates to 1.4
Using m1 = 1.3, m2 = 1.27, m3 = 1.35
